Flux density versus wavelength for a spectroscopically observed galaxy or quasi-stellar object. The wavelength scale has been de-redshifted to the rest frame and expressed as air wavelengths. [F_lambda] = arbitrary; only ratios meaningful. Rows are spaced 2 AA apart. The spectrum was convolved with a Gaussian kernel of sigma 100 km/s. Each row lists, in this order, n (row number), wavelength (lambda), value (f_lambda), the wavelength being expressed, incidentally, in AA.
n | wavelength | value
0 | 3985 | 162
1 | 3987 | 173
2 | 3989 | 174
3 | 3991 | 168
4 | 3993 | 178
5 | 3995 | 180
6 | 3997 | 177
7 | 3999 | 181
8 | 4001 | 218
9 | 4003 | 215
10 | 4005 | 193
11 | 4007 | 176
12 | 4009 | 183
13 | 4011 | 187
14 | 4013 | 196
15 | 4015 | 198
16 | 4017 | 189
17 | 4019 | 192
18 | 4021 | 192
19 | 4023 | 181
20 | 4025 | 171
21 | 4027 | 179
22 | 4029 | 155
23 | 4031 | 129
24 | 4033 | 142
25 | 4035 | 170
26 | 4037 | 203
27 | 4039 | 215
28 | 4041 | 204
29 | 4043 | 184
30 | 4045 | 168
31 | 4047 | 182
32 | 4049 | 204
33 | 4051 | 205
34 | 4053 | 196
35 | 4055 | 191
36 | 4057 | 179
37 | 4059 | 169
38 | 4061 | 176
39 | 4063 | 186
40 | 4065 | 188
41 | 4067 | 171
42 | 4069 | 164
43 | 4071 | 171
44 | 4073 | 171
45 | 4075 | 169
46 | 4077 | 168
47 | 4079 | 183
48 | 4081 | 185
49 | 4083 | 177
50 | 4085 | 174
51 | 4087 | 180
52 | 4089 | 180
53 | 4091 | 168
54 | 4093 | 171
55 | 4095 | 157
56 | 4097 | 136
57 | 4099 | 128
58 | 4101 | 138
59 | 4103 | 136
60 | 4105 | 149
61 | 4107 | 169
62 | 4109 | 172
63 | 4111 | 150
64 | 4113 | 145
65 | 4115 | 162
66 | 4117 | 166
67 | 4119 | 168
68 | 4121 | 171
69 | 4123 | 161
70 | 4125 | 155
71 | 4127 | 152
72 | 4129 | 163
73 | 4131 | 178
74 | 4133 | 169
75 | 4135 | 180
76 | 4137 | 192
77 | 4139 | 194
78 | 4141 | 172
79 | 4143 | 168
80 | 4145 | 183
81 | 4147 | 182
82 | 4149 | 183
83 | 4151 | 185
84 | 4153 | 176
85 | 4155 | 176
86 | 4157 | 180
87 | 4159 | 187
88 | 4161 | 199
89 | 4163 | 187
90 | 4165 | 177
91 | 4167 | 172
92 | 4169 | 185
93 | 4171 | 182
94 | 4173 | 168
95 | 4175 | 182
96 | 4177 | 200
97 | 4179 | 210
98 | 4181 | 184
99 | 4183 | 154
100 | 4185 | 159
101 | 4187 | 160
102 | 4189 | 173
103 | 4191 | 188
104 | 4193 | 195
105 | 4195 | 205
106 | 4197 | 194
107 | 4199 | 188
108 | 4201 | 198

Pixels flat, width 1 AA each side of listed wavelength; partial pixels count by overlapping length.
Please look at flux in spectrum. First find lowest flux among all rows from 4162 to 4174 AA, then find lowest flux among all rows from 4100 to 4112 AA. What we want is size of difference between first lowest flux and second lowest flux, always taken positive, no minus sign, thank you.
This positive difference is 32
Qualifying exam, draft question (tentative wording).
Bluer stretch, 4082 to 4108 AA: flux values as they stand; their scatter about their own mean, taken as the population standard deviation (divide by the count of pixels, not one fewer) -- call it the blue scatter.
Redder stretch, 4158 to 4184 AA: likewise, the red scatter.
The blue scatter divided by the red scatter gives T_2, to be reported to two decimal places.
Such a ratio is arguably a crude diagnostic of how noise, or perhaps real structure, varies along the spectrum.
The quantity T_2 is 1.31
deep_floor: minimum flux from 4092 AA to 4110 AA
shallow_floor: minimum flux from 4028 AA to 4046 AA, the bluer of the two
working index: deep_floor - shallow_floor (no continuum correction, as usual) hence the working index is -1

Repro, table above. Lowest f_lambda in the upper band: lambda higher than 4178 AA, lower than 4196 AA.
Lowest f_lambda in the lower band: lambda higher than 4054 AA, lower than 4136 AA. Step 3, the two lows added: 282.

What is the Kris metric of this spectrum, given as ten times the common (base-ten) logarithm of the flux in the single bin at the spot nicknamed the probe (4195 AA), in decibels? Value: 23.1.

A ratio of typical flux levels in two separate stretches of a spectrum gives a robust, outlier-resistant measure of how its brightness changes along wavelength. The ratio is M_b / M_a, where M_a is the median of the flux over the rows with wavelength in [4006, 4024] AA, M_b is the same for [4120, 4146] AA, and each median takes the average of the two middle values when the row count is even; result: 0.90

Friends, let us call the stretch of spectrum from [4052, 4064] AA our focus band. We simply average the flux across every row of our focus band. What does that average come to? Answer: 183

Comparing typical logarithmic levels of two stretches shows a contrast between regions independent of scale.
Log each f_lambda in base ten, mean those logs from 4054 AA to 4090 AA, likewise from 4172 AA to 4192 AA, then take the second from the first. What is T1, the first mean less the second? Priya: -0.001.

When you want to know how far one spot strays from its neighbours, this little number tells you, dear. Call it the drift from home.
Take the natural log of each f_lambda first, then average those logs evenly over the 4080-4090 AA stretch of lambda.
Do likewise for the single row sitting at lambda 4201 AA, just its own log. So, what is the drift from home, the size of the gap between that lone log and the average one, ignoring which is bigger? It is 0.100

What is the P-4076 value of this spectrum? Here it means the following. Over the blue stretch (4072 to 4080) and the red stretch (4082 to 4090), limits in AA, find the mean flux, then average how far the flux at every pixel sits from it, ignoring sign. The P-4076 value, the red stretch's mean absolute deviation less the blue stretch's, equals -3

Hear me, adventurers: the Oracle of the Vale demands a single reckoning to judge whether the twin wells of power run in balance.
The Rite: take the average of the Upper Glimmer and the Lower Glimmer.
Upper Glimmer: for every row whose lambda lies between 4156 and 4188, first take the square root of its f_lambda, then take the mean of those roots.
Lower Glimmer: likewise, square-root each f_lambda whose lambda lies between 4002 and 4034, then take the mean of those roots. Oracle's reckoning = 13.4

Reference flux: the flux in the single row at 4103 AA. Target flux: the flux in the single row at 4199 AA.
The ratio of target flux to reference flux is 1.4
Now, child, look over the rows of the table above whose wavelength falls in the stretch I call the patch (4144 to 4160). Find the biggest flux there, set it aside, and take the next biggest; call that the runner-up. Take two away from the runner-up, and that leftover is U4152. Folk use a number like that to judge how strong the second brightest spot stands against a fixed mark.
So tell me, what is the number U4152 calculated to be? 183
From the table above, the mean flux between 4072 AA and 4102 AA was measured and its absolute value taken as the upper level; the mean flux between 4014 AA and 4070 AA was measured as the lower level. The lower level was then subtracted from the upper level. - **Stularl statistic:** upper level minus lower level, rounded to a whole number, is -16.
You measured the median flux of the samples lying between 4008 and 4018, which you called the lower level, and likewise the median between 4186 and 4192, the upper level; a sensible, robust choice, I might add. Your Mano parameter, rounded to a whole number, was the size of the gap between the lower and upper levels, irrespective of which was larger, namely 16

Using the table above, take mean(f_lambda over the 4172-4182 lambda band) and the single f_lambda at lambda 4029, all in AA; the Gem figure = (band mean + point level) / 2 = 172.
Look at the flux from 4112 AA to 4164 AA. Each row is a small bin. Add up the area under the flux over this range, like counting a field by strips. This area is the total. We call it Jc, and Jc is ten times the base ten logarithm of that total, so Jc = 39.6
